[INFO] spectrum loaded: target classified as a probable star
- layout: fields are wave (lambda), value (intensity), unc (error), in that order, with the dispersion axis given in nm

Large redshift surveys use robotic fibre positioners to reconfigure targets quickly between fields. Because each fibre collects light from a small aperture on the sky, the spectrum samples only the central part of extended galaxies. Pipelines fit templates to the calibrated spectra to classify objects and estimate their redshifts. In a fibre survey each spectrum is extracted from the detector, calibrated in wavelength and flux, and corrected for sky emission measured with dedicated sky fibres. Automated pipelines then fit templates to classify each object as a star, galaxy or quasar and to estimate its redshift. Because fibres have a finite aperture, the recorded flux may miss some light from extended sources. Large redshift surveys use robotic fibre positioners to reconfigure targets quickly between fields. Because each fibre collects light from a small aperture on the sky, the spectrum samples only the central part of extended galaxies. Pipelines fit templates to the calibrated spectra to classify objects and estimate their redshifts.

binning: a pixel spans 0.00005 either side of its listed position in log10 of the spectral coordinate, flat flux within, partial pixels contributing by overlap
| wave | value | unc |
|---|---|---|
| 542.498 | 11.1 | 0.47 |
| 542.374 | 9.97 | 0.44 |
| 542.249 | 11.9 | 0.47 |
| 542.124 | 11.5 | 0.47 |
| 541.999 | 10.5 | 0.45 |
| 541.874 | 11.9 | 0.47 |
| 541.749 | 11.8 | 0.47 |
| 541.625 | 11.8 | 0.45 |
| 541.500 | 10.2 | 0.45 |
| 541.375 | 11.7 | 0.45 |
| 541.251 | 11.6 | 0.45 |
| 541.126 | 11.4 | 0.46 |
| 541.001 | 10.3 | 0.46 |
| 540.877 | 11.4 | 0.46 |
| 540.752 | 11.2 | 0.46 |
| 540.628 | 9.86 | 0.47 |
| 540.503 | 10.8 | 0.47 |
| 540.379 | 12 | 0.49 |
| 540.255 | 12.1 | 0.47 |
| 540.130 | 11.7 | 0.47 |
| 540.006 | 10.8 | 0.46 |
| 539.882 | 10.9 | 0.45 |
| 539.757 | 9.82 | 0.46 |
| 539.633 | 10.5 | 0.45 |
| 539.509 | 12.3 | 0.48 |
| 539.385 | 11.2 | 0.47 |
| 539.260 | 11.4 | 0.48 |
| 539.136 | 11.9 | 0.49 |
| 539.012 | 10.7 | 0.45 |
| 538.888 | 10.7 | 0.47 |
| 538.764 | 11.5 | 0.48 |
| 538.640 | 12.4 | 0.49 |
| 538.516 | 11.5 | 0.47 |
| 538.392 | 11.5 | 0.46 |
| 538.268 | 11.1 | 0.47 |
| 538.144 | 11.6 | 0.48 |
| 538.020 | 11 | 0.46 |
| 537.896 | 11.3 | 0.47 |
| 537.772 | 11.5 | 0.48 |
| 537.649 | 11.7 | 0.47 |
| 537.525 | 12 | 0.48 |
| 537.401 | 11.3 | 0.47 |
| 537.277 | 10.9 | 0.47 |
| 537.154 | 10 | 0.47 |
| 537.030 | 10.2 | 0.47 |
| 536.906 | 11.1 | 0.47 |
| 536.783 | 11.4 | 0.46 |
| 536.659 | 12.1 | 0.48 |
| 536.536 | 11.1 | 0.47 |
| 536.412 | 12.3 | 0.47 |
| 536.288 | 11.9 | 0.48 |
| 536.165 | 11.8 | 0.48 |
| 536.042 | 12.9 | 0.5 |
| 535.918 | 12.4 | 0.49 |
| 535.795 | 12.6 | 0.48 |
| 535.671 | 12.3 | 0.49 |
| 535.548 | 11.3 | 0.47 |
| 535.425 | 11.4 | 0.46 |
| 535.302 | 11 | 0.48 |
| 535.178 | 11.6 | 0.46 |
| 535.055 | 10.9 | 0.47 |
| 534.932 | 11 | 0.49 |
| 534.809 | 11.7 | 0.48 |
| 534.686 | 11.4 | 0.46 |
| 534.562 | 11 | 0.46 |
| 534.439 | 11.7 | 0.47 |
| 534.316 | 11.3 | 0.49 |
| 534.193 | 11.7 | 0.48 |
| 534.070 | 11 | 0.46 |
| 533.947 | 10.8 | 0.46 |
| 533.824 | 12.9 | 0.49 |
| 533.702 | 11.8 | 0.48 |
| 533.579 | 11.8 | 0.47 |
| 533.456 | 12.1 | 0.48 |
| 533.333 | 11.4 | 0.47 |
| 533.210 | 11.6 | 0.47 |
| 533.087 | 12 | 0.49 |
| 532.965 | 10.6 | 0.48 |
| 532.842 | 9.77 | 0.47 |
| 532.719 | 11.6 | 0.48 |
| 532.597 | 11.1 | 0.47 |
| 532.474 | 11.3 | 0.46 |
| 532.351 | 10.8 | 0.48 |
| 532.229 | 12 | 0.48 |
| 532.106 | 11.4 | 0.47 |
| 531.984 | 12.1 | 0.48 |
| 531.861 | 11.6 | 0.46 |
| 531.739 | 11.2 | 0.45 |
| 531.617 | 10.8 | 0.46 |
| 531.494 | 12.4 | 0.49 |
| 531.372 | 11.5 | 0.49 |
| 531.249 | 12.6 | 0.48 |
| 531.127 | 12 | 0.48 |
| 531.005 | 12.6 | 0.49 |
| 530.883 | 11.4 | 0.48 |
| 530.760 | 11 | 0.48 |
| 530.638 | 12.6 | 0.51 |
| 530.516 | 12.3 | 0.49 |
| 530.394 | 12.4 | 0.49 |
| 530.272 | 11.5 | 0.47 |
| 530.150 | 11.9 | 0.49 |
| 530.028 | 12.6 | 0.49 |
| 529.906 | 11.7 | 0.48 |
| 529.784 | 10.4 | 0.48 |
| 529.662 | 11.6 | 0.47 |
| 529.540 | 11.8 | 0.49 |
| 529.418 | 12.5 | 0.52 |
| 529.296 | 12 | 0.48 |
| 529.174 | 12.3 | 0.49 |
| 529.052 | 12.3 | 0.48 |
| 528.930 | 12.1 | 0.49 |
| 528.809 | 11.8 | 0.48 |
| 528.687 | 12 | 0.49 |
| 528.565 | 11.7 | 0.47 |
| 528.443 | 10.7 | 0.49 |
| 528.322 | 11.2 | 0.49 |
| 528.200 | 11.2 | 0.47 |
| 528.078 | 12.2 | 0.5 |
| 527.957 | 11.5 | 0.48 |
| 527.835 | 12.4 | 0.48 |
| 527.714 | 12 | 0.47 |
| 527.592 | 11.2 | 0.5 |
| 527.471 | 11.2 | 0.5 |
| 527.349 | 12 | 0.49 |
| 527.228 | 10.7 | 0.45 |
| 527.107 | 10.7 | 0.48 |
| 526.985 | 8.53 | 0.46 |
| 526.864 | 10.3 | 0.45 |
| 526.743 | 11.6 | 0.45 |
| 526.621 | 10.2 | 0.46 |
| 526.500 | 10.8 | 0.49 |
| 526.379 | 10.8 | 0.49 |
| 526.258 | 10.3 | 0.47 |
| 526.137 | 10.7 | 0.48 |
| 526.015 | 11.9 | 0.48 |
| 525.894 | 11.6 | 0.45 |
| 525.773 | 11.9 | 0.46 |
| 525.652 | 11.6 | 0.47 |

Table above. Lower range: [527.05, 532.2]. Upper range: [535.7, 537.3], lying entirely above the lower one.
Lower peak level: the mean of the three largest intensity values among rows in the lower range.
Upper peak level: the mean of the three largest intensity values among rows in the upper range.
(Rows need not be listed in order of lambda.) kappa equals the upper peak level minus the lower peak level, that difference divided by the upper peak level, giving 0.00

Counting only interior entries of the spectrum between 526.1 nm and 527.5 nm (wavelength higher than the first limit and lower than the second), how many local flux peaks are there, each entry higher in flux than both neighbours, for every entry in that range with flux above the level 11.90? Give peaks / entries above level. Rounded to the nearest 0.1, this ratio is 2.0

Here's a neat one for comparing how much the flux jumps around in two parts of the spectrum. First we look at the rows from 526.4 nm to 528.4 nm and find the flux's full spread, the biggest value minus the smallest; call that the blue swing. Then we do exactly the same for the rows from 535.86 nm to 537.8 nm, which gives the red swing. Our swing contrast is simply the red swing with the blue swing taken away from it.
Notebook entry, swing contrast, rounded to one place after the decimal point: -1.0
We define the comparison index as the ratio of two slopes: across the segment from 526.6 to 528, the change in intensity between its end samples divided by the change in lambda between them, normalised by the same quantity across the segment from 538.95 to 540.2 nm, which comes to 1.1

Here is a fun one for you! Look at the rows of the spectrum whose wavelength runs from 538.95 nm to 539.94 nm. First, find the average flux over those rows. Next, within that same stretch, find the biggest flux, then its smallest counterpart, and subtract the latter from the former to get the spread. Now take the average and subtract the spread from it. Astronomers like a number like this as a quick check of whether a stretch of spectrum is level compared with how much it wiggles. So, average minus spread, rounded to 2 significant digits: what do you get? 8.6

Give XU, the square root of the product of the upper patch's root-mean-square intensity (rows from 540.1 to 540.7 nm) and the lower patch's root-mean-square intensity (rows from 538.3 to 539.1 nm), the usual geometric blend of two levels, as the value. 11.4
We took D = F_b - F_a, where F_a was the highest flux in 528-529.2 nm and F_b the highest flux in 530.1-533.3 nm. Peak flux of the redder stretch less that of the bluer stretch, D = 0.30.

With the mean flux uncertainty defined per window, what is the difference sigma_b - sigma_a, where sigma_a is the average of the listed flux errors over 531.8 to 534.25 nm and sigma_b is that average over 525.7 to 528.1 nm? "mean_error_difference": 0.000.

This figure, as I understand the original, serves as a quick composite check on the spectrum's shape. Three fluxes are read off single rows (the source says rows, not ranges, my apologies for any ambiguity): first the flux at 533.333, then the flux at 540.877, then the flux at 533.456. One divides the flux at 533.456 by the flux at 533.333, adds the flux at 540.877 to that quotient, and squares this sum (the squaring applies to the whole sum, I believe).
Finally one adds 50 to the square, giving 205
